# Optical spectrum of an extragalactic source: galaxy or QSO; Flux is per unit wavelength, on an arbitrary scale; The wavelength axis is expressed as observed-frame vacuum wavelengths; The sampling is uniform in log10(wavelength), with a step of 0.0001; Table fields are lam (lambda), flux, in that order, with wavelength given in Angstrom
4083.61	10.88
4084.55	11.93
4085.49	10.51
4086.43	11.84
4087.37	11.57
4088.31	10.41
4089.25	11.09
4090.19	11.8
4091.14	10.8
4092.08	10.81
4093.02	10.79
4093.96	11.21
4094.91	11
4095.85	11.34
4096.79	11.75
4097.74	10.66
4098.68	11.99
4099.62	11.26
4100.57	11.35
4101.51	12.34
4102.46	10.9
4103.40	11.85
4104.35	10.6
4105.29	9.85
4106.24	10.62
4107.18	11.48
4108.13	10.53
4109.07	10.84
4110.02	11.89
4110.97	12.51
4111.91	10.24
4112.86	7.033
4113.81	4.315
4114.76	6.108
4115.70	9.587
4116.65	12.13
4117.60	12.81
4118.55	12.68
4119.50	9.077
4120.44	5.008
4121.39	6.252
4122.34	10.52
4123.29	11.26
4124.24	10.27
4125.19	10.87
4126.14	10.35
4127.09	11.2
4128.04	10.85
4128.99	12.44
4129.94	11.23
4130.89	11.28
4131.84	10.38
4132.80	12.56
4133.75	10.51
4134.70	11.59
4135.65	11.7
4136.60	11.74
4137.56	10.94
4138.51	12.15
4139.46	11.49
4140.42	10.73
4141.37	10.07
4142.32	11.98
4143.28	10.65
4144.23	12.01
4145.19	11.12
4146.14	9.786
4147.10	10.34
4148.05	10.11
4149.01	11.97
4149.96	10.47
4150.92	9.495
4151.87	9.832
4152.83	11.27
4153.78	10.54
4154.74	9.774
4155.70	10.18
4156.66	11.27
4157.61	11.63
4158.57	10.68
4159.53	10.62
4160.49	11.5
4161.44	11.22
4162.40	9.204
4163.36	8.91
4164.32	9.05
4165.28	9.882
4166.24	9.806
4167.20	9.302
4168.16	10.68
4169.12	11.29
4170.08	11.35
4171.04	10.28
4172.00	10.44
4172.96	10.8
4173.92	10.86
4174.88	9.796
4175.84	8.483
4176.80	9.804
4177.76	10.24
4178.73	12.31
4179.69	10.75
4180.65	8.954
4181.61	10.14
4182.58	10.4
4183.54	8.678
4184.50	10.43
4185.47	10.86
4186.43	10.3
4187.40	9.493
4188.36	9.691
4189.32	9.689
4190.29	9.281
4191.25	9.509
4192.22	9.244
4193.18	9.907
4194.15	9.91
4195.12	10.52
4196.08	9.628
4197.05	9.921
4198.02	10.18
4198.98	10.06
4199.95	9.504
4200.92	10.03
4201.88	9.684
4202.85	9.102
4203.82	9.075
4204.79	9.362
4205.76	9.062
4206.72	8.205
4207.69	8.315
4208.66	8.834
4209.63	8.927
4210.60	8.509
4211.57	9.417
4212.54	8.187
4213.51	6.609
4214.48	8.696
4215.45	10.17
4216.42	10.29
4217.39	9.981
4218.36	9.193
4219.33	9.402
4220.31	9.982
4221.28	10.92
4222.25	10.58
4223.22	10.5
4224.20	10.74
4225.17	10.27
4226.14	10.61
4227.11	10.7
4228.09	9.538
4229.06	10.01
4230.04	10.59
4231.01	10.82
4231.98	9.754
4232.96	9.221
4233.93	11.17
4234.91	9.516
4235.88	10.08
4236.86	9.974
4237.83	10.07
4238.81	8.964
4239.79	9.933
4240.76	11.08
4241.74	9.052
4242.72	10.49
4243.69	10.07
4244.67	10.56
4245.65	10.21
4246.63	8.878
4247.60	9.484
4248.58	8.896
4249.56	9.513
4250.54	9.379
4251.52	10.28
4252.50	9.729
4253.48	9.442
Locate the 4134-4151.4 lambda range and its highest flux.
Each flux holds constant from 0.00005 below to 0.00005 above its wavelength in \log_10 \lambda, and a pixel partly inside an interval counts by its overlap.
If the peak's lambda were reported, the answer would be 4138.51 Angstrom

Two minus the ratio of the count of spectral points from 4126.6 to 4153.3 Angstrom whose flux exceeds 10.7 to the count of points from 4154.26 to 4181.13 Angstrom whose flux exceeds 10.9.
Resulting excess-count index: -1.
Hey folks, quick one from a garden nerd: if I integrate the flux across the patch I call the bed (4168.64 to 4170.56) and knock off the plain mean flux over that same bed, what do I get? 10.4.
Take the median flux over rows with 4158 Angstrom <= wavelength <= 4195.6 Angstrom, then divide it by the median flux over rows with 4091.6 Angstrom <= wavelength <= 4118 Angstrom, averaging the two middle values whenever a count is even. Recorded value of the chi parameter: 0.93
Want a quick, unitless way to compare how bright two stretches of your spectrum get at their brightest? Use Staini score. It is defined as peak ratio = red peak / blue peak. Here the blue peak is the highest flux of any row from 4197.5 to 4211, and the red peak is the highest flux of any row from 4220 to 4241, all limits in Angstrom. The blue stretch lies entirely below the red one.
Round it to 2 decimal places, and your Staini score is 1.10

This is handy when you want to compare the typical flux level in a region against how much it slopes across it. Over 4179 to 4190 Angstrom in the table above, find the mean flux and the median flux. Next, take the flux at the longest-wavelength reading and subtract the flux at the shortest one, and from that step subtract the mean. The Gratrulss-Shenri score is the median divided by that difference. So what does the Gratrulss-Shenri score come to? -0.92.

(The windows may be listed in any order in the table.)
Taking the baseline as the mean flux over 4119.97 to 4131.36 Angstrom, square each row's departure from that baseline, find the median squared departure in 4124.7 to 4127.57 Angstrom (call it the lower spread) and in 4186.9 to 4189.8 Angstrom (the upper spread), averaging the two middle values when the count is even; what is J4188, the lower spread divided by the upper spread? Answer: 3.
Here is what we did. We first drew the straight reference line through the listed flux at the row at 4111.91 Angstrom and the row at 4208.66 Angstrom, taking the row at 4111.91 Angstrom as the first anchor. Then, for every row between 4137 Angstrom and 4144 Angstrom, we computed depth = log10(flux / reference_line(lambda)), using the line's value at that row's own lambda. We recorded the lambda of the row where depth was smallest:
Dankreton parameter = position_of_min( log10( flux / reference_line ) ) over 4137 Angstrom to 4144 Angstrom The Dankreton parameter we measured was 4141.37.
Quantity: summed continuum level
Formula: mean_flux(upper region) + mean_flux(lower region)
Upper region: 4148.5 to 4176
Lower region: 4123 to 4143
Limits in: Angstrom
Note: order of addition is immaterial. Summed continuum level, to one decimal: 21.6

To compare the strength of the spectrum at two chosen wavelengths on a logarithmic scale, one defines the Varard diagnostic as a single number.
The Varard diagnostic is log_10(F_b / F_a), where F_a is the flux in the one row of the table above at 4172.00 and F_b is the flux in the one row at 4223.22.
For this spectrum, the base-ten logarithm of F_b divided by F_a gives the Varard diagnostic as 0.00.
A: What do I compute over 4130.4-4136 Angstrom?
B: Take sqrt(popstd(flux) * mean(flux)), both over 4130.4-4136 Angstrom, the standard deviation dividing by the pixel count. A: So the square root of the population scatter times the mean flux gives 2.90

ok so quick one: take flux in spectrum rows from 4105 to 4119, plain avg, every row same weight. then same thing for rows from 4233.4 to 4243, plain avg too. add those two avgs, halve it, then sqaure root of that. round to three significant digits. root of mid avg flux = 3.18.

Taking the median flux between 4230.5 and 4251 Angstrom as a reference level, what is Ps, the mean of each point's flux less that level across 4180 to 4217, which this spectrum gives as -0.49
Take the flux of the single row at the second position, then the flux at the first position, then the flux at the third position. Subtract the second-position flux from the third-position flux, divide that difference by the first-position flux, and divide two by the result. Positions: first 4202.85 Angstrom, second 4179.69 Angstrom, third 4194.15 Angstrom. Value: -22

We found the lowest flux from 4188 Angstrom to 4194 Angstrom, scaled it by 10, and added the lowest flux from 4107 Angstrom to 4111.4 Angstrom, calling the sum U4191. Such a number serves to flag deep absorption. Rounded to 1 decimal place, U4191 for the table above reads 103.0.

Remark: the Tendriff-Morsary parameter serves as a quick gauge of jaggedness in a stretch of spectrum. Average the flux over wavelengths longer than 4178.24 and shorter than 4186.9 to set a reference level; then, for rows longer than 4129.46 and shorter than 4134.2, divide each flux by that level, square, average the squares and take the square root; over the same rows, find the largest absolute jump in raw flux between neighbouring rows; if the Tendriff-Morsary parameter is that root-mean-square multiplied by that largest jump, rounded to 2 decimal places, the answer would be 2.37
